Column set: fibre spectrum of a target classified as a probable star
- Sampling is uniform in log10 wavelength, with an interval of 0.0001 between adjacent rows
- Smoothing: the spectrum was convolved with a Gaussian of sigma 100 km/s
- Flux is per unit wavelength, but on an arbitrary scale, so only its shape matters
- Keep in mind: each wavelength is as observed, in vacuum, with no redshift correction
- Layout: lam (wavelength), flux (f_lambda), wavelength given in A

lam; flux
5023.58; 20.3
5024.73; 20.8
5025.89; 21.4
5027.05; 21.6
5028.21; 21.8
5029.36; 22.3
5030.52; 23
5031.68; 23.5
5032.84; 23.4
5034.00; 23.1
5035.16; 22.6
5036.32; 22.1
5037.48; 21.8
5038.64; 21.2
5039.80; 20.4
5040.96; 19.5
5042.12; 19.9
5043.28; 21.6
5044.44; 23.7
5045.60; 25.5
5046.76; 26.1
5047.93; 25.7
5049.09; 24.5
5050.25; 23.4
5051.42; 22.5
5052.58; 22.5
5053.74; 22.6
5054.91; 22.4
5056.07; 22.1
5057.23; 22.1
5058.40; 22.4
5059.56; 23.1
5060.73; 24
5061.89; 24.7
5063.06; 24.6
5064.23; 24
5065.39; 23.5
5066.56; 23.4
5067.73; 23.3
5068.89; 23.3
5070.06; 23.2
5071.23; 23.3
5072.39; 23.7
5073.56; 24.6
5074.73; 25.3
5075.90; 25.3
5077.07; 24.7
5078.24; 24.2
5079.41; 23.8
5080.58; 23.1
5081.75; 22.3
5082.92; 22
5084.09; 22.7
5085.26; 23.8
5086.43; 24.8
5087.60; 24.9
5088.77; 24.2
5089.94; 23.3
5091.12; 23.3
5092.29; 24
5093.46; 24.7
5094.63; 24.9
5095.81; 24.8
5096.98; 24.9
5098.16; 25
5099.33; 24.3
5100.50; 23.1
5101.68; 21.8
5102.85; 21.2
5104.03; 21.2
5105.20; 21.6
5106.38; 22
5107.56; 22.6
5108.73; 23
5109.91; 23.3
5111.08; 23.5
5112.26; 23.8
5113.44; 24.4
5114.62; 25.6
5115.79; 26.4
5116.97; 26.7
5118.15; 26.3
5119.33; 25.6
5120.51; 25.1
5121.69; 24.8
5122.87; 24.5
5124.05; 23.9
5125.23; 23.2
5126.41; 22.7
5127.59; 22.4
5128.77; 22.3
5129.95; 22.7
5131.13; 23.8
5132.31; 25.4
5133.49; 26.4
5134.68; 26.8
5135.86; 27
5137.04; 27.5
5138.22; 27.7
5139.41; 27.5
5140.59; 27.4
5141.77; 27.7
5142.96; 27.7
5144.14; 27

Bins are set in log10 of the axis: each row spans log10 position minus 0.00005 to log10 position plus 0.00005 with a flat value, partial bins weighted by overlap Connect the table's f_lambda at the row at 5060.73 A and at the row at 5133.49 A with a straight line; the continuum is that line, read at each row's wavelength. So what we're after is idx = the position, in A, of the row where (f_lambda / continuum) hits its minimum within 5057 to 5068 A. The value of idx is 5057.23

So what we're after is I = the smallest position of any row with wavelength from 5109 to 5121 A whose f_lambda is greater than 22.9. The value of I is 5109.91 A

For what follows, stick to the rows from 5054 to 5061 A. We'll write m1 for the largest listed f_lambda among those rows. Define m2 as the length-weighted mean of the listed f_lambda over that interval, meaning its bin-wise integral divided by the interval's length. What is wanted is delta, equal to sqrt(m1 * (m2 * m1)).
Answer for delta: 114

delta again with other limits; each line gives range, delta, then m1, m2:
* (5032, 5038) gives 111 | 23.4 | 22.6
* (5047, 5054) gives 125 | 25.7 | 23.7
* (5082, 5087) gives 120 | 24.8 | 23.3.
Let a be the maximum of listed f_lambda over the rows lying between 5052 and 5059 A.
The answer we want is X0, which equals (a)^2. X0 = 511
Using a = 22.6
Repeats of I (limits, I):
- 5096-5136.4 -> 5096.98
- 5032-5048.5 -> 5032.84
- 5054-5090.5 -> 5059.56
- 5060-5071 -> 5060.73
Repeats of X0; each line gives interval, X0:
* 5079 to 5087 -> 615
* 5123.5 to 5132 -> 571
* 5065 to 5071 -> 552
